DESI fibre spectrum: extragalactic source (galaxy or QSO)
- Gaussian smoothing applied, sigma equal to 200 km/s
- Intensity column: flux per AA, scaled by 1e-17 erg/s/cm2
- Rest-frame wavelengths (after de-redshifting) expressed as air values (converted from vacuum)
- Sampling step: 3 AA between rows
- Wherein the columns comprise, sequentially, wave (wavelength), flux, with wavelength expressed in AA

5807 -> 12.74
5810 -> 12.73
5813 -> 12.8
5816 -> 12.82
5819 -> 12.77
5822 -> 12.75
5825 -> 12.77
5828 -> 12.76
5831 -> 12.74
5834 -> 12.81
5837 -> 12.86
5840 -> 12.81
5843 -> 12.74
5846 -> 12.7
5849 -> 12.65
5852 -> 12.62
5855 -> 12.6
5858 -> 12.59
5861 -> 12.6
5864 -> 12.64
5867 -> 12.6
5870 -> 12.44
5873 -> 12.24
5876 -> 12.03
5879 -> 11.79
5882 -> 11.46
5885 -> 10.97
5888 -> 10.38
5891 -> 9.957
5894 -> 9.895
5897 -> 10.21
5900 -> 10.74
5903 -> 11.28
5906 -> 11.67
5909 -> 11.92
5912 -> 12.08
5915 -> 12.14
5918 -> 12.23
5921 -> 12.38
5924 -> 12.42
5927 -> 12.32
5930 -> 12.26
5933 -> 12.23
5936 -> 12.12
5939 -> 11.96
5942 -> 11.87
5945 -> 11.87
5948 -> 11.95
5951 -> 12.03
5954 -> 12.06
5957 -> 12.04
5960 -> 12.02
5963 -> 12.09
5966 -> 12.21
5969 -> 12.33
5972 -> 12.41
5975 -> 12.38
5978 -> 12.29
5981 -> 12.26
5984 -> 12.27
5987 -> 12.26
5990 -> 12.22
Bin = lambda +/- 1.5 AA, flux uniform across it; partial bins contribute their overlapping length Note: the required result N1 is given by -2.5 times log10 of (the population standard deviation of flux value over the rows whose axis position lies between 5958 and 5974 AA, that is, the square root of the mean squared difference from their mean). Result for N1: 2.1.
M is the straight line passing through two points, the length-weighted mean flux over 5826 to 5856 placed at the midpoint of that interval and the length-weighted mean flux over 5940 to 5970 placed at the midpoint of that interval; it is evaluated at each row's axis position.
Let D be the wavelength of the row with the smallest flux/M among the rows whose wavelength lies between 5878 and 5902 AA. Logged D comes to 5894 AA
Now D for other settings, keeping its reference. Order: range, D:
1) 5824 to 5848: 5825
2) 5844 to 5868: 5855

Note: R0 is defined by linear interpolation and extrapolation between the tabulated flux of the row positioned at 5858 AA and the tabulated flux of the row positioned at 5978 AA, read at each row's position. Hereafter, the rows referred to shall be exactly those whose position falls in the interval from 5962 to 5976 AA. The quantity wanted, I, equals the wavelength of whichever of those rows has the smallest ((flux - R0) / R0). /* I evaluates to 5963 AA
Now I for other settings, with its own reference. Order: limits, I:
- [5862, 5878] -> 5876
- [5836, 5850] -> 5849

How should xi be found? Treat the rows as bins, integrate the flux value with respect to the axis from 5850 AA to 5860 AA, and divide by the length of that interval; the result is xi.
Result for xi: 12.6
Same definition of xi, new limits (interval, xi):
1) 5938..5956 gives 12.0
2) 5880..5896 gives 10.6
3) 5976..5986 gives 12.3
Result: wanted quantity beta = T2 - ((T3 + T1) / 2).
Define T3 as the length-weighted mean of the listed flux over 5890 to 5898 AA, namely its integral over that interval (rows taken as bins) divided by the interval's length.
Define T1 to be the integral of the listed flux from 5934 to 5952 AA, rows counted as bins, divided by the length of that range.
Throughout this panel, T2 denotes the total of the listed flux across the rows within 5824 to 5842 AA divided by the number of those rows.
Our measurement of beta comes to 1.8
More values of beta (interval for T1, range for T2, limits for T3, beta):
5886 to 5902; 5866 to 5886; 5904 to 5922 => 0.8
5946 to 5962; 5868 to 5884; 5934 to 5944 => 0.0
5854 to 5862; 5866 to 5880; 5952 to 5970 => -0.1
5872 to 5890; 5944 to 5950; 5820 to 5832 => -0.2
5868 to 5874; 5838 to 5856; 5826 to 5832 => 0.1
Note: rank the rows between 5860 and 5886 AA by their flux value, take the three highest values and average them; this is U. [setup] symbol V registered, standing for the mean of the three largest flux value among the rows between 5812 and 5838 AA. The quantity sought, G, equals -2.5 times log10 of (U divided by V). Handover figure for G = 0.02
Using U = 12.6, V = 12.8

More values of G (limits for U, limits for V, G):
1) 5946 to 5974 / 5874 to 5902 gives -0.05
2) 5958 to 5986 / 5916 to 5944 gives 0.00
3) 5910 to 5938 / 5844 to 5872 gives 0.03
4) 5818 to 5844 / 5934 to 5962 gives -0.07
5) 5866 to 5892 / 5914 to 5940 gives 0.00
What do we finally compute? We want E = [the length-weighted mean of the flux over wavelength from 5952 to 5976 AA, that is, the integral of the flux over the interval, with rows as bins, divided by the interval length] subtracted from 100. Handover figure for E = 87.8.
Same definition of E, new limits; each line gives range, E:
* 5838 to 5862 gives 87.3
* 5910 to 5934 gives 87.7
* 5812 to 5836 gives 87.2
